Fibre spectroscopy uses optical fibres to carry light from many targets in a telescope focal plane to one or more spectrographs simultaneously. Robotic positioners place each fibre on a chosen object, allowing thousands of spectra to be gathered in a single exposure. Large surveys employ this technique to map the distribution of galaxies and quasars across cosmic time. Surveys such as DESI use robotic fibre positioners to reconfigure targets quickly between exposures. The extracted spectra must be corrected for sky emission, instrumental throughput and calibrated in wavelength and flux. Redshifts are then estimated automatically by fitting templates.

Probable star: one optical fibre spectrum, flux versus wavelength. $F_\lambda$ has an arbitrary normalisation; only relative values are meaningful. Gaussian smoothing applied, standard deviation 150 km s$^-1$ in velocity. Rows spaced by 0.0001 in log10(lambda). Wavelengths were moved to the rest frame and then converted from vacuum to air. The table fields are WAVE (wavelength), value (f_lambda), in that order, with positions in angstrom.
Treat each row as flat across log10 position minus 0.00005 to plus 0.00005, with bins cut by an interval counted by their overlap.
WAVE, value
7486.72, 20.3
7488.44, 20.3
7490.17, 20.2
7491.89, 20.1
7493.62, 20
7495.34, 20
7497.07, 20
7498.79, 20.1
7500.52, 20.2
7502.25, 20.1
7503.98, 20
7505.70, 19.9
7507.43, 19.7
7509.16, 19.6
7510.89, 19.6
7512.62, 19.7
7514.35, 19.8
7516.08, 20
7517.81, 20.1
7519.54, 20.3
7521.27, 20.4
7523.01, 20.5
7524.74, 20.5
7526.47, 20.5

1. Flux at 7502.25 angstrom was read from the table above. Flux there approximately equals 20.1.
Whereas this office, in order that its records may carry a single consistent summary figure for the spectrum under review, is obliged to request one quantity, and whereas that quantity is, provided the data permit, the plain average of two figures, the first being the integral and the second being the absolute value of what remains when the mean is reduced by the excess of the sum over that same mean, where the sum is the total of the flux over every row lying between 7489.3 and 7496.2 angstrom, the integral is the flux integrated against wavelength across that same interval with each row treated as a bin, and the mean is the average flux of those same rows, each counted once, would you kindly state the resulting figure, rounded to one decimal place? 89.3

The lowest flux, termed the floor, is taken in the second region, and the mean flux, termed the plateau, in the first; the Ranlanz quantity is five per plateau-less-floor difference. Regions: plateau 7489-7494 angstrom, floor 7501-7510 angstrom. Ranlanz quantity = 10.0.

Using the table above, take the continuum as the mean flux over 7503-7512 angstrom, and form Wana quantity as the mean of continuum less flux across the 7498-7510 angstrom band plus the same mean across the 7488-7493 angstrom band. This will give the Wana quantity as -0.6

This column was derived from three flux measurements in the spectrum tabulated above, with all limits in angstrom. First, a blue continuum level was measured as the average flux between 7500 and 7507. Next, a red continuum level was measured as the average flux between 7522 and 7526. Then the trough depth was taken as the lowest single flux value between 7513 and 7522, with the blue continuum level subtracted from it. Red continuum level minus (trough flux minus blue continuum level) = 20.7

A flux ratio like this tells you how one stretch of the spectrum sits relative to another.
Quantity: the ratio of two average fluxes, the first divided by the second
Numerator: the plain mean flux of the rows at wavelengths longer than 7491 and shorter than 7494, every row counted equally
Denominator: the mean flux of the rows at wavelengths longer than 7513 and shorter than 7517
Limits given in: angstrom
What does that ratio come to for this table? 1.01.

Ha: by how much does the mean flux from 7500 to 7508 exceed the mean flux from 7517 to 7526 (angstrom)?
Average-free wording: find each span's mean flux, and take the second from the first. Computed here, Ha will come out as -0.38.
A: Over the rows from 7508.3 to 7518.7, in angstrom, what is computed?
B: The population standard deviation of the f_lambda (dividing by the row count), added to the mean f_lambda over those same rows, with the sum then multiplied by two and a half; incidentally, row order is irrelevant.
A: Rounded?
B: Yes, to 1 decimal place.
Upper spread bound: 50.0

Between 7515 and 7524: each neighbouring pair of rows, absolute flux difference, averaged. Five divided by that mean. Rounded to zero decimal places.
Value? 40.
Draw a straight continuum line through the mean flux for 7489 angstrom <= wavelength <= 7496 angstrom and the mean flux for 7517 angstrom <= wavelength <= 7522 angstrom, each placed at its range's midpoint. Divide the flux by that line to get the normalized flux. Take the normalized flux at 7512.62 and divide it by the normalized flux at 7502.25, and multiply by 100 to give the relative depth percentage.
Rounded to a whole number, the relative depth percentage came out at 98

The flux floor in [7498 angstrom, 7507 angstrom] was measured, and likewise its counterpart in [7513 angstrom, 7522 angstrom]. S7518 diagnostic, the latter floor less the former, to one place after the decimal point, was -0.1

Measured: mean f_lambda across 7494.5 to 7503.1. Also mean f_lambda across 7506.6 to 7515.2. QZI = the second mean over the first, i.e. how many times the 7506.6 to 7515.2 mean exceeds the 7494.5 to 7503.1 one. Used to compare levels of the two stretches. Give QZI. 0.98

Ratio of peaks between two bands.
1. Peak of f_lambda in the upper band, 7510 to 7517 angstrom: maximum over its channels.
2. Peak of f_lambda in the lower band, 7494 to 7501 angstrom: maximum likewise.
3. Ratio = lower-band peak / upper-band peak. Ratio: 1.01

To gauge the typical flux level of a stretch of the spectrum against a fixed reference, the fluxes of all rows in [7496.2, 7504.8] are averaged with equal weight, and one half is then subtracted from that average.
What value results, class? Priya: 19.6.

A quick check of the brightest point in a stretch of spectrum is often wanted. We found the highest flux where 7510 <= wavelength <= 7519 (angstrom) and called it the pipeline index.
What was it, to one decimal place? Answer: 20.1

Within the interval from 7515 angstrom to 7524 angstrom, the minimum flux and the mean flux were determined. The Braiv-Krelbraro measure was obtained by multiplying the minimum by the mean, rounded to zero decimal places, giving 405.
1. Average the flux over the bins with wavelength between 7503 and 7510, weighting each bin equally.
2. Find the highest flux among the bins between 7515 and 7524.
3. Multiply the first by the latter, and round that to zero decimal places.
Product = 406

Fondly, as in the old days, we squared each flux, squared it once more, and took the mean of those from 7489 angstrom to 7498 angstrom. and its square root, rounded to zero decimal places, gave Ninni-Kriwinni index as 402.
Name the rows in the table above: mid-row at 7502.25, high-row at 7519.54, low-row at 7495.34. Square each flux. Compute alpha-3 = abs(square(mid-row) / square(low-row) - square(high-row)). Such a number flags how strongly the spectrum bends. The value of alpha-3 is 411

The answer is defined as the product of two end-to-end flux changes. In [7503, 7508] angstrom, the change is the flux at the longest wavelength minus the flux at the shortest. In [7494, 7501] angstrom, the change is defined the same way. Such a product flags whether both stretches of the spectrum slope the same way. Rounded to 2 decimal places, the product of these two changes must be -0.06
